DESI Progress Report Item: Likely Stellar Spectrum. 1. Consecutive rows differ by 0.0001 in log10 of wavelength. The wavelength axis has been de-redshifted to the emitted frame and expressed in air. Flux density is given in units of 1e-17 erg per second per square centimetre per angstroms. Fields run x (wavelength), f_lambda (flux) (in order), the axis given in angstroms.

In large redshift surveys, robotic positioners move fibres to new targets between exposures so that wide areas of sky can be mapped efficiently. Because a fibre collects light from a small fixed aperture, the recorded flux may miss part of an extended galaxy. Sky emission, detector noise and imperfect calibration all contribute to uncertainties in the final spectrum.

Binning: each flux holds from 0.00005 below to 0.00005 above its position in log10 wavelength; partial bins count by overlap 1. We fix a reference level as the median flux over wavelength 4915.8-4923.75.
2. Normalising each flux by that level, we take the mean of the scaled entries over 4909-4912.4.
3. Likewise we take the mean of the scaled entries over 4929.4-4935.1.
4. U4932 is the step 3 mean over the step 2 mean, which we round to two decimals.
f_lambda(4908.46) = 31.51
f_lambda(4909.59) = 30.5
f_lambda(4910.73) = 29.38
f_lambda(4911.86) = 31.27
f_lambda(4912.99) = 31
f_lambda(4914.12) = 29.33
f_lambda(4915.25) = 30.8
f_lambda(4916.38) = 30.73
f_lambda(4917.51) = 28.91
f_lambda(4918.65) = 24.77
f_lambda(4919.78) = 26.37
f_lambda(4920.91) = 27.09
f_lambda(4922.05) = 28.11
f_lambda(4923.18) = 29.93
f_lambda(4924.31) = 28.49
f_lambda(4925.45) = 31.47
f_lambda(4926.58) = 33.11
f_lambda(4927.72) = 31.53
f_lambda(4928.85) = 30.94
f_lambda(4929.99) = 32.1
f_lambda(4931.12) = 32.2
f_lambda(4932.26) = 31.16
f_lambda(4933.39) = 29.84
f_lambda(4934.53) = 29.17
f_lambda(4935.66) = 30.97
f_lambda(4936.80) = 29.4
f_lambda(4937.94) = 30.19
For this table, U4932 1.02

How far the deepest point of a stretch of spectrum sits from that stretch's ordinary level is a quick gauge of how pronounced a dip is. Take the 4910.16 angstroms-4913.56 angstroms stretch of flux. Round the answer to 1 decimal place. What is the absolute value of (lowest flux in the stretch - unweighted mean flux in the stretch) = 1.2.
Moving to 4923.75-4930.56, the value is 2.8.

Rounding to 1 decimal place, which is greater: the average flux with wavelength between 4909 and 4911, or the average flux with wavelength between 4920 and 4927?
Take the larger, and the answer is 29.9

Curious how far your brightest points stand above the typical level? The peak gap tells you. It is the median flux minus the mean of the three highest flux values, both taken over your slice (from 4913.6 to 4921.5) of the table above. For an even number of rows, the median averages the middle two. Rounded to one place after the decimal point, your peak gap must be -1.4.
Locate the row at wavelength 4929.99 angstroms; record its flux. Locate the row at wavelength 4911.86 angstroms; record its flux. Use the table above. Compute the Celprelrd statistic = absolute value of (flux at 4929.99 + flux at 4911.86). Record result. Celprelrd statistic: 63.4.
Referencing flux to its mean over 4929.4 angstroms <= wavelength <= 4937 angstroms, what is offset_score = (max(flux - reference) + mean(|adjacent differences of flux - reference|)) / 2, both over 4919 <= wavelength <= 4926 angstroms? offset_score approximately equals 1.2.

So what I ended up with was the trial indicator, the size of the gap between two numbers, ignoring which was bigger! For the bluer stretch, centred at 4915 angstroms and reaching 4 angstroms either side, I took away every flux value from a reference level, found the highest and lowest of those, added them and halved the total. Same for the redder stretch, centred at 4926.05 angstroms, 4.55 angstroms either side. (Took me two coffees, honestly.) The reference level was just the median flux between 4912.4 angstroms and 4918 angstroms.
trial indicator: 2.6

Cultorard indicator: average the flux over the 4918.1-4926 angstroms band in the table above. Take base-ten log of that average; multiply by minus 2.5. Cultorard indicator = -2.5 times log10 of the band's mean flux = -3.619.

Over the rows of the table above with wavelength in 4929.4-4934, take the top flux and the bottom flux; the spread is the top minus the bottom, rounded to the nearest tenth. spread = 2.4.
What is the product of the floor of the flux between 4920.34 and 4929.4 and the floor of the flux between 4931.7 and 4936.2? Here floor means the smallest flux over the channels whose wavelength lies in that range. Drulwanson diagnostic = 790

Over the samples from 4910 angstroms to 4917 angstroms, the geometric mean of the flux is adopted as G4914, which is 30.4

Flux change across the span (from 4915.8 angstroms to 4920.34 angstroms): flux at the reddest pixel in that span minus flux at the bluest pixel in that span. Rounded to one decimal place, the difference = -4.4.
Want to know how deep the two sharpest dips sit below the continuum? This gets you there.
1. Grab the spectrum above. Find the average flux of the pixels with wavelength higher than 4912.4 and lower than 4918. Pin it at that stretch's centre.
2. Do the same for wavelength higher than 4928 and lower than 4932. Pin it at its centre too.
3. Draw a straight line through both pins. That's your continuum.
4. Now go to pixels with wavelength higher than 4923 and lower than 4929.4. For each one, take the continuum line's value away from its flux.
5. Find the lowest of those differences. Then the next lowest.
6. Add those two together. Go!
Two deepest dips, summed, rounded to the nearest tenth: -3.7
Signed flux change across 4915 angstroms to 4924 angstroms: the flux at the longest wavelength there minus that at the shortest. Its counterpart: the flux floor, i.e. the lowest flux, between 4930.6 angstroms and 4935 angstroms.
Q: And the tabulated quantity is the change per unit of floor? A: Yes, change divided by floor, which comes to -0.03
